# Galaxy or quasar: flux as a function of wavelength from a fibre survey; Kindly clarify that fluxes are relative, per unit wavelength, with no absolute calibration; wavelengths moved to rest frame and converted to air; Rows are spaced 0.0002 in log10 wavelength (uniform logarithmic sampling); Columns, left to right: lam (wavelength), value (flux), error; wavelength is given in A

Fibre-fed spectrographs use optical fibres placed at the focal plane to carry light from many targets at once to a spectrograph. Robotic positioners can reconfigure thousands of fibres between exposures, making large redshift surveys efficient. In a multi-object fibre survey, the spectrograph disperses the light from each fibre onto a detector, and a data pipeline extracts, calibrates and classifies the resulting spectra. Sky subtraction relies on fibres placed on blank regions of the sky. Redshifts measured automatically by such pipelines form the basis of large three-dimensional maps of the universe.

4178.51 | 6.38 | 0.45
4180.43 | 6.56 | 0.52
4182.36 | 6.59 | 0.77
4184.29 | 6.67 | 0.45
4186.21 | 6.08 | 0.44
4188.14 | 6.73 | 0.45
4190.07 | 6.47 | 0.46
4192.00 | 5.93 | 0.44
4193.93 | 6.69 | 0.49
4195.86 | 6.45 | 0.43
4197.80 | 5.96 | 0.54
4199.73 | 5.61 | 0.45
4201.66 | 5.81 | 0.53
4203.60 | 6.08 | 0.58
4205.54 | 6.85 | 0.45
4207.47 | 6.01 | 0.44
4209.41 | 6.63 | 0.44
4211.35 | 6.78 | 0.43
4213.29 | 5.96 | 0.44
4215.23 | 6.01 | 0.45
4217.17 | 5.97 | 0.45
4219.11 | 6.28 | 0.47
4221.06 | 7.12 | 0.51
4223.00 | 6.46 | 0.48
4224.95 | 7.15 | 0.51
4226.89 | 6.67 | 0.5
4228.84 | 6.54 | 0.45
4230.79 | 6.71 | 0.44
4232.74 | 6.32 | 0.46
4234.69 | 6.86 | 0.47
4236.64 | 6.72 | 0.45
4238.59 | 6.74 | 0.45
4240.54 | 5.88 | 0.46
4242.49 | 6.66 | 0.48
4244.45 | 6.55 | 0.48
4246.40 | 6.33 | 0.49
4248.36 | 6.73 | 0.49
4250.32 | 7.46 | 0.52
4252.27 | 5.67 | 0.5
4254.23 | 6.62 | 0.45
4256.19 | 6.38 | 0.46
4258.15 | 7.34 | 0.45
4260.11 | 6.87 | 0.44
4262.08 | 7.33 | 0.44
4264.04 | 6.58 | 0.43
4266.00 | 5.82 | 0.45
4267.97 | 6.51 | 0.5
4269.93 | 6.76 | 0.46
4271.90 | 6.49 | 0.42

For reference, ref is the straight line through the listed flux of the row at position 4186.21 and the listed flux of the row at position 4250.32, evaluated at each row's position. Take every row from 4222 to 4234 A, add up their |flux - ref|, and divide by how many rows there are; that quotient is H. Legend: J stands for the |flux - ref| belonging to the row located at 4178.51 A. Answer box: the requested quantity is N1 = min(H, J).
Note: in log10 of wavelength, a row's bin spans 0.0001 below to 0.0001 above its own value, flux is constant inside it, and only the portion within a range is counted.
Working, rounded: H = 0.41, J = 0.47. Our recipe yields 0.41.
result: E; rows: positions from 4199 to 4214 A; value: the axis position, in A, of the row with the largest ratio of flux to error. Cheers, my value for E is 4211.35 A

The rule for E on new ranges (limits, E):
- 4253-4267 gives 4262.08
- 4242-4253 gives 4250.32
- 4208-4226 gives 4211.35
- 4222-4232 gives 4230.79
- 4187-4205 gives 4195.86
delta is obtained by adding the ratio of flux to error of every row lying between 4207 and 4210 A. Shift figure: 28.7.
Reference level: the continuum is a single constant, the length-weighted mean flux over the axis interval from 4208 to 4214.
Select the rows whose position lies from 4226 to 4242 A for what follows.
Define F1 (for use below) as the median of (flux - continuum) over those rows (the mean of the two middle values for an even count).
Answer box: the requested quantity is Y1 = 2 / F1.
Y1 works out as 8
